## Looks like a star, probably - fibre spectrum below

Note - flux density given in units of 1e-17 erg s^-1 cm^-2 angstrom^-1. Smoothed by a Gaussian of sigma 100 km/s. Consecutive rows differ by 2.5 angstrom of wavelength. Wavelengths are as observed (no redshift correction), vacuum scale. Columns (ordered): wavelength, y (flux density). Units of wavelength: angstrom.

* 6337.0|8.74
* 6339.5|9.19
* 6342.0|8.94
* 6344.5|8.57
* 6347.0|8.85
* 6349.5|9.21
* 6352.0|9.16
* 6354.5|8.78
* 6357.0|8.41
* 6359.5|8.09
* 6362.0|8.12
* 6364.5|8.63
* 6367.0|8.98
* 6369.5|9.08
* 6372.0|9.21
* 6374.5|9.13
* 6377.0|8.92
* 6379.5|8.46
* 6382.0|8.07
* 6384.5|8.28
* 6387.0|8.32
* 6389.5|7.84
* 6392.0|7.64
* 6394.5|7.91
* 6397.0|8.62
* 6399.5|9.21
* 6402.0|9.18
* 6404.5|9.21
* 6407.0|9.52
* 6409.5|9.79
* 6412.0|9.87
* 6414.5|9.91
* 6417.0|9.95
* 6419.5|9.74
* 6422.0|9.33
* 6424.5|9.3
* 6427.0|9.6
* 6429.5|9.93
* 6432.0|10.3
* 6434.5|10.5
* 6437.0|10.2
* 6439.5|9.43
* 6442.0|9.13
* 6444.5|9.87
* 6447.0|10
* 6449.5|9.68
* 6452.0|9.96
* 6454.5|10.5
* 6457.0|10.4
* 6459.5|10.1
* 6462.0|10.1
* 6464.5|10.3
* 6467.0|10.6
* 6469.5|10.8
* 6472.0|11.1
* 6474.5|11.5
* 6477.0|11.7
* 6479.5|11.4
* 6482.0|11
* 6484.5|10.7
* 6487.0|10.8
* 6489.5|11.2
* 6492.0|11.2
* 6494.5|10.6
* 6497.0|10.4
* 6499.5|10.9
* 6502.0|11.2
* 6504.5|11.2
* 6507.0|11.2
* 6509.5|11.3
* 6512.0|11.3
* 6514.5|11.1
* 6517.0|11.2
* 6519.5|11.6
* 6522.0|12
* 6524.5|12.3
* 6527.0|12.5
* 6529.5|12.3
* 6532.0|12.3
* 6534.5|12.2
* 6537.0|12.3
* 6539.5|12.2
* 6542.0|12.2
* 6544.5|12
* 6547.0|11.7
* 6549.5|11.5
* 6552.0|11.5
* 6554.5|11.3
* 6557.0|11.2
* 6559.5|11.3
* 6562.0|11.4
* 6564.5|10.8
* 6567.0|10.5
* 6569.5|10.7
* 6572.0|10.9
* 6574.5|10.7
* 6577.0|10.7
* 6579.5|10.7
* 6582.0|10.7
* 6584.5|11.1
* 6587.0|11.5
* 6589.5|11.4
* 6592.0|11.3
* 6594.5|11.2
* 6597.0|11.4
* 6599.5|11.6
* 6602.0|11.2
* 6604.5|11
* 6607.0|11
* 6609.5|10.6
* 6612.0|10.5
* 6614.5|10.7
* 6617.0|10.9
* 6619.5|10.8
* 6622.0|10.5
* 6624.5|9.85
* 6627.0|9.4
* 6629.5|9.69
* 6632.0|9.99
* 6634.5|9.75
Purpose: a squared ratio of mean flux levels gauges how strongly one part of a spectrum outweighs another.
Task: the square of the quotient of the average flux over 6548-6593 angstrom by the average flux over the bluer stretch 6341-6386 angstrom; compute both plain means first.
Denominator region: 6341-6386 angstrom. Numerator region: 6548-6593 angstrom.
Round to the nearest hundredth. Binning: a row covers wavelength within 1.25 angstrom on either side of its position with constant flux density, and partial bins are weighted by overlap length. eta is 1.61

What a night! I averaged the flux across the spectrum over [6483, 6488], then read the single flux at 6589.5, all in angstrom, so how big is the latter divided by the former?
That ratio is 1.06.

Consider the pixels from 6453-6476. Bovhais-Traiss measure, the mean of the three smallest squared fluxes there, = 103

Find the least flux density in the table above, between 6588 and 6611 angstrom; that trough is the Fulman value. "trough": 10.6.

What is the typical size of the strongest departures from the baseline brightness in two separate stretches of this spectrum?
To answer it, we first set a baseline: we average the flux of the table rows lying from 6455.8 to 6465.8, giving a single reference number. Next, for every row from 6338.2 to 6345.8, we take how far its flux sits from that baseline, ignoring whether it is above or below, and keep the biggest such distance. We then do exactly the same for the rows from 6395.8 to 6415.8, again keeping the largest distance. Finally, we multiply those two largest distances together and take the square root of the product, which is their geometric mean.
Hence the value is 1.6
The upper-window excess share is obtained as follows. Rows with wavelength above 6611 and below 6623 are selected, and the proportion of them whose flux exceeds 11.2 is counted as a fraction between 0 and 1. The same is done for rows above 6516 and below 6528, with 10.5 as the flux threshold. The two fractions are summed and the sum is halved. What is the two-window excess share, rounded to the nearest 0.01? 0.50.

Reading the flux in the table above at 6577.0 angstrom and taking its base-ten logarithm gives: 1.03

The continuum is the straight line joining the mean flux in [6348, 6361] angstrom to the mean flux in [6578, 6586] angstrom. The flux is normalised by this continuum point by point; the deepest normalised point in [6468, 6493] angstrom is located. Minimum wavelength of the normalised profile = 6484.5 angstrom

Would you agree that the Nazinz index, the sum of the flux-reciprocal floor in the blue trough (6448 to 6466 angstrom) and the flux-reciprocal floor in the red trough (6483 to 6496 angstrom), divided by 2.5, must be 0.0738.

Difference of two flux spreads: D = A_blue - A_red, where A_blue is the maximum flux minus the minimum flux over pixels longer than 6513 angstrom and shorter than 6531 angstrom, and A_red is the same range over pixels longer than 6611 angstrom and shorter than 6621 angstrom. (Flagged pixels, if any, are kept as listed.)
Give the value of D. 1.00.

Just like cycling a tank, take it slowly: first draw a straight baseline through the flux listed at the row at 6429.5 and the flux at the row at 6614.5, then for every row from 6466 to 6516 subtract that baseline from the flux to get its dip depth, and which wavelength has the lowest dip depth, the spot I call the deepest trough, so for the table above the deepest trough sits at 6497.0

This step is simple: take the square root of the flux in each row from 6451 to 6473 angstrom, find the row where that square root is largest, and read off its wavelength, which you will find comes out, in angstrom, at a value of 6472.0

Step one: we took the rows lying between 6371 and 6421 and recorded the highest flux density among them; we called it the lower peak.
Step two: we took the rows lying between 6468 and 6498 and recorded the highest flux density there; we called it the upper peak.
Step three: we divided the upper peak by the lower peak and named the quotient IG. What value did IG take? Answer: 1.18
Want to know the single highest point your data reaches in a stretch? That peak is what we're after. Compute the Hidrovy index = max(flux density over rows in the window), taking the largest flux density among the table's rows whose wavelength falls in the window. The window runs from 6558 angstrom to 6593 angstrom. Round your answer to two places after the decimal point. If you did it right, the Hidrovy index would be 11.50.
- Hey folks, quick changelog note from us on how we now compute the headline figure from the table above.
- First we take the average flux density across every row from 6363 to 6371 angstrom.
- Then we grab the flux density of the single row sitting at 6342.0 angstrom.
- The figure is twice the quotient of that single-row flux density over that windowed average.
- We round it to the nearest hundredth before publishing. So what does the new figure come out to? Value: 2.01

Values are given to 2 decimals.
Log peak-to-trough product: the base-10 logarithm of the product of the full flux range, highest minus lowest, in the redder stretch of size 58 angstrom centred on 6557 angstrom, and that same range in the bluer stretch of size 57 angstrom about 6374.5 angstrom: 0.45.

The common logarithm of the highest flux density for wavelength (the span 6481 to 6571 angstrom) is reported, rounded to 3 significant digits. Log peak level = 1.10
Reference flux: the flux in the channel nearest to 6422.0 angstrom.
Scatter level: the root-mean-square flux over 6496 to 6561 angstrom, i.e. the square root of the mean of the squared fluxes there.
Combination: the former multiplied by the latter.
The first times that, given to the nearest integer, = 109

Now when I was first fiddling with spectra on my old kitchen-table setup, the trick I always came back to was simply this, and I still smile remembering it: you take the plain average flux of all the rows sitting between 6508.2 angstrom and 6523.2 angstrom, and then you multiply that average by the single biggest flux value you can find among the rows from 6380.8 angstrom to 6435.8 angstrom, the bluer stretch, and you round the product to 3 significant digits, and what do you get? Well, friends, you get 120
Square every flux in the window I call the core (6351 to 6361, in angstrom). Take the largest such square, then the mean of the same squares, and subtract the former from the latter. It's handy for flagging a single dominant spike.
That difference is -10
